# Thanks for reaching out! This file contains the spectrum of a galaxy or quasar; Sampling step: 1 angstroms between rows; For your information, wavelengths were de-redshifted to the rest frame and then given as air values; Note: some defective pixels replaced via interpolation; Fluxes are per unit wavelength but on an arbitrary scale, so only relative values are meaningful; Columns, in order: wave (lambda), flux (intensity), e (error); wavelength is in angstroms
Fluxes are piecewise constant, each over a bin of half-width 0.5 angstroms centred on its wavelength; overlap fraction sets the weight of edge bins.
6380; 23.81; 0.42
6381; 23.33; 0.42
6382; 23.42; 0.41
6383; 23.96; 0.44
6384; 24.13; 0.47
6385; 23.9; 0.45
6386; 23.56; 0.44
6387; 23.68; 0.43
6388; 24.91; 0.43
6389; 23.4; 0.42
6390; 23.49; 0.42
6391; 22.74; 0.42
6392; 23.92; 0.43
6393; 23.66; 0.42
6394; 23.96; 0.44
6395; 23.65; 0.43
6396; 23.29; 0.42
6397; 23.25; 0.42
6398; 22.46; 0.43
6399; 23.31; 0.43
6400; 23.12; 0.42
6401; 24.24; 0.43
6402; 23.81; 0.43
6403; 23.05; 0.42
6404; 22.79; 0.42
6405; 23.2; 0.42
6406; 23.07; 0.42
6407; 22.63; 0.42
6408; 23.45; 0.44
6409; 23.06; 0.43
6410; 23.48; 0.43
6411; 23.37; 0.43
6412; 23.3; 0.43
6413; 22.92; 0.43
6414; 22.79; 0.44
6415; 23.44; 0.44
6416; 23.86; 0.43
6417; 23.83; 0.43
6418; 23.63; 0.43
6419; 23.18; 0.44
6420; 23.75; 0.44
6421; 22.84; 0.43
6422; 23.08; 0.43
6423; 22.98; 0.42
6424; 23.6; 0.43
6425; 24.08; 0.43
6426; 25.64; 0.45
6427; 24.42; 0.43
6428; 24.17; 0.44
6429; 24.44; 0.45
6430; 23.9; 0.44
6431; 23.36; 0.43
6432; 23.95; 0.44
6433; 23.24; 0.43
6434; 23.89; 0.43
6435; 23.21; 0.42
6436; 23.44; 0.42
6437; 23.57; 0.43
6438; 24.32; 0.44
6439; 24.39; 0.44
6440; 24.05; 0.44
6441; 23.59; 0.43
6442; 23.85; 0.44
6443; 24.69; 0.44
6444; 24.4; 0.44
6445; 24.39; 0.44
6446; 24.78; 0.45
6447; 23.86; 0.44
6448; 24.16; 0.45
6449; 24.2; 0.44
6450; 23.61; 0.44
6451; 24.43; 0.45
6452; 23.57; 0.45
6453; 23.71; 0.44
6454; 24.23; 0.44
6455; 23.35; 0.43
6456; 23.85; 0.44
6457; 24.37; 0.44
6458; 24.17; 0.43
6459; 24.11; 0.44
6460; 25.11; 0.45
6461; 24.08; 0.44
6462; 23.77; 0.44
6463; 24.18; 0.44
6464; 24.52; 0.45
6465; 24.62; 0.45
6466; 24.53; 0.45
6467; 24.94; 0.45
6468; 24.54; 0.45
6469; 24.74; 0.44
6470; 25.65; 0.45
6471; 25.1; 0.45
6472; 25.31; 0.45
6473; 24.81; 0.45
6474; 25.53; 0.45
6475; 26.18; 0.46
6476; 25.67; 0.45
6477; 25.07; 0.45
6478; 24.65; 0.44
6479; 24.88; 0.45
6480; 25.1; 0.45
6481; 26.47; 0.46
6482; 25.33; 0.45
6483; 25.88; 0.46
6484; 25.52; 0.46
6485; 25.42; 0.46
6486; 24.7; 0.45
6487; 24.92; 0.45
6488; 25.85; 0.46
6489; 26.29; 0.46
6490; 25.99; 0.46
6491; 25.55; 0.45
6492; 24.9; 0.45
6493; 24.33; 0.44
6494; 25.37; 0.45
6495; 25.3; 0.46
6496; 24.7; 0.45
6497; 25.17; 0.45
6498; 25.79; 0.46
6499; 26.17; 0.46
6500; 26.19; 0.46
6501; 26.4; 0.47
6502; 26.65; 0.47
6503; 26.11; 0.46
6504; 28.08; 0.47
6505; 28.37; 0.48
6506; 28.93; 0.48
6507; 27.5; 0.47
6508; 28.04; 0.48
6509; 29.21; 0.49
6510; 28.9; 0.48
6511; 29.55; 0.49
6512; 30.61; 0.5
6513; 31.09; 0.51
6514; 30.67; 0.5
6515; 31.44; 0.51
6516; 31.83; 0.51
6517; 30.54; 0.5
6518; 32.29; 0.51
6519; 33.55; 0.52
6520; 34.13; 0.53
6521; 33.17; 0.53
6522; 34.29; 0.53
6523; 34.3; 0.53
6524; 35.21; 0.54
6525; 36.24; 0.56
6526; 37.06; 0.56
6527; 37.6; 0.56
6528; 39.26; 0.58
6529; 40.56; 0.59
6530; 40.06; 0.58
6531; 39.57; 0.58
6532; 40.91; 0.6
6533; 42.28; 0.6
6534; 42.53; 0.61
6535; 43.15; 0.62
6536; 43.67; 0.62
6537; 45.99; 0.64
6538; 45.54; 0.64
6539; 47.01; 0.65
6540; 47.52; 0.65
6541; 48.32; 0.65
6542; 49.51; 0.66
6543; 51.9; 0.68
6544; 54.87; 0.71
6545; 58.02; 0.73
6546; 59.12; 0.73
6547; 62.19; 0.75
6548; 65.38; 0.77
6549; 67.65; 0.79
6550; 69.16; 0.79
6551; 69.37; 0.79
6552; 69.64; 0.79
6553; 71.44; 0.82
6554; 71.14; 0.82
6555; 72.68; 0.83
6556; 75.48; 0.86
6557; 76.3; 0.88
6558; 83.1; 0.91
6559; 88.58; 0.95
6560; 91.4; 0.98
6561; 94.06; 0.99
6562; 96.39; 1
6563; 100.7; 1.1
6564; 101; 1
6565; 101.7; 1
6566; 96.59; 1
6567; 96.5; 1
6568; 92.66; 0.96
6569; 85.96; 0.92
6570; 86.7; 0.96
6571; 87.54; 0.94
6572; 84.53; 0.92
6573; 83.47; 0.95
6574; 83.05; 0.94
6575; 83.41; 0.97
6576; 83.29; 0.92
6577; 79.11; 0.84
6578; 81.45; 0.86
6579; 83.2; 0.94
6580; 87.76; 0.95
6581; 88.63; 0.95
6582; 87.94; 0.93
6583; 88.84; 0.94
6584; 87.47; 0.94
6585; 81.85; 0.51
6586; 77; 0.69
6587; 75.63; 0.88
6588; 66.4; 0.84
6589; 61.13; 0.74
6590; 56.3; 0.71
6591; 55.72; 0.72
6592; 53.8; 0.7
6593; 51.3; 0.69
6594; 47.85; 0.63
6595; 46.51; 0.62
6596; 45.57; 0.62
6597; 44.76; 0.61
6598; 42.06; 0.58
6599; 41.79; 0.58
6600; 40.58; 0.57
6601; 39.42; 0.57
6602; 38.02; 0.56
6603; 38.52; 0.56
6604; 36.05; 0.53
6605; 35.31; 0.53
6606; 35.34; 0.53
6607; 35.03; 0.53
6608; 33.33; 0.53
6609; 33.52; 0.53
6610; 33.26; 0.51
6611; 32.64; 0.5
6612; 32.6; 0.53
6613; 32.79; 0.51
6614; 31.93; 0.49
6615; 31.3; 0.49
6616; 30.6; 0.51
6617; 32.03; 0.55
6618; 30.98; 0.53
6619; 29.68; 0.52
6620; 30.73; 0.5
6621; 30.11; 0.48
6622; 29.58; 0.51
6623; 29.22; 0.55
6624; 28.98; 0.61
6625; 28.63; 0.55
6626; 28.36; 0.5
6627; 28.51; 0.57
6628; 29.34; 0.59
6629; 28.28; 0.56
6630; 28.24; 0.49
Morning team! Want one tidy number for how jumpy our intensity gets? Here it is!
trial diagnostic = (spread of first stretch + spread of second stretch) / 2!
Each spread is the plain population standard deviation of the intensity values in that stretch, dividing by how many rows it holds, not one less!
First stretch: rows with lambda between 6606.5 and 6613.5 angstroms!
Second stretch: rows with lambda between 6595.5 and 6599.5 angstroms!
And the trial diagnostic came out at 1.2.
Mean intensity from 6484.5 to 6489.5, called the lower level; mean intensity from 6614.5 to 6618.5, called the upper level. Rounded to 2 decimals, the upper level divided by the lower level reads 1.23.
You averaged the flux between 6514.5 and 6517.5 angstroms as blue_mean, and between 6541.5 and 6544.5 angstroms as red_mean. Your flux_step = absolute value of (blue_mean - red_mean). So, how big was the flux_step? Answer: 21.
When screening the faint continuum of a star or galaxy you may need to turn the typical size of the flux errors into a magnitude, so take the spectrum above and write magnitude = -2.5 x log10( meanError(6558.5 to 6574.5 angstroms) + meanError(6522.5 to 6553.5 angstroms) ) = -0.53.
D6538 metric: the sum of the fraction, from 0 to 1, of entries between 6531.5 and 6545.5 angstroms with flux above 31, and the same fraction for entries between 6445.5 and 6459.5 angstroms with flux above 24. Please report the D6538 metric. 1.6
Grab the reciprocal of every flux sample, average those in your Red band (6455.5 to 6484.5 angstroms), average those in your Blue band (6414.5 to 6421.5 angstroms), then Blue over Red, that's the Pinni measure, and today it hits 1.1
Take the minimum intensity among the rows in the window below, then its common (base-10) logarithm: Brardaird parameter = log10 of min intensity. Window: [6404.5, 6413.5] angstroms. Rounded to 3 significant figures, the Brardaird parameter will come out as 1.35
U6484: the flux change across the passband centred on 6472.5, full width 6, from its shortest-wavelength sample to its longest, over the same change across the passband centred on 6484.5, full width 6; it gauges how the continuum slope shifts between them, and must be -1.3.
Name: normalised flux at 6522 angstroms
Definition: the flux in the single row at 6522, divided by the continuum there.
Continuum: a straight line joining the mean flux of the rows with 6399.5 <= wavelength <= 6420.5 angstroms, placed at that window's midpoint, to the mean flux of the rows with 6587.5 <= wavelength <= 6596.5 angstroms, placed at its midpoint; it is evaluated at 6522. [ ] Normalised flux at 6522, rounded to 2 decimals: 0.81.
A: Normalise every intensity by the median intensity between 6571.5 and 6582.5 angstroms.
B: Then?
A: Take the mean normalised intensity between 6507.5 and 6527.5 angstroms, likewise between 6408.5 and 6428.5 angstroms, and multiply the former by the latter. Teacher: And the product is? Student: 0.11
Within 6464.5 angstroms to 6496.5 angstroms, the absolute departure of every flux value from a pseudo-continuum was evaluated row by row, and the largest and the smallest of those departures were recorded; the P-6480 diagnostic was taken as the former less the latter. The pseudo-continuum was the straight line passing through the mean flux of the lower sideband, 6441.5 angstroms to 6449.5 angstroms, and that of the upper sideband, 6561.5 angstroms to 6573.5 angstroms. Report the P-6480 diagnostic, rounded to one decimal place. 17.3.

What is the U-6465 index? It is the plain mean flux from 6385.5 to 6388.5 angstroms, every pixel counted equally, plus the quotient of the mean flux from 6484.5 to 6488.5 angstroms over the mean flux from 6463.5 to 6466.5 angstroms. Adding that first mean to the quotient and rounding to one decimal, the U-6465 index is 25.1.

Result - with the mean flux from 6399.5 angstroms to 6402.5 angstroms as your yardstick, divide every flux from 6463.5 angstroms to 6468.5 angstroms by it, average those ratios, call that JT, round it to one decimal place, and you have 1.0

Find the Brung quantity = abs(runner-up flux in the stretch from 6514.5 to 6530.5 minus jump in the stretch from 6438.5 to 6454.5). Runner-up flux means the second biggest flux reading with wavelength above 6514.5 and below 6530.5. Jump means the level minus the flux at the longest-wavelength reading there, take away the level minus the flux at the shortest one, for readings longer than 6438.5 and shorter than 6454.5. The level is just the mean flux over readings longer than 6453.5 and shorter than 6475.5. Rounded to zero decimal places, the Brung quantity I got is 40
